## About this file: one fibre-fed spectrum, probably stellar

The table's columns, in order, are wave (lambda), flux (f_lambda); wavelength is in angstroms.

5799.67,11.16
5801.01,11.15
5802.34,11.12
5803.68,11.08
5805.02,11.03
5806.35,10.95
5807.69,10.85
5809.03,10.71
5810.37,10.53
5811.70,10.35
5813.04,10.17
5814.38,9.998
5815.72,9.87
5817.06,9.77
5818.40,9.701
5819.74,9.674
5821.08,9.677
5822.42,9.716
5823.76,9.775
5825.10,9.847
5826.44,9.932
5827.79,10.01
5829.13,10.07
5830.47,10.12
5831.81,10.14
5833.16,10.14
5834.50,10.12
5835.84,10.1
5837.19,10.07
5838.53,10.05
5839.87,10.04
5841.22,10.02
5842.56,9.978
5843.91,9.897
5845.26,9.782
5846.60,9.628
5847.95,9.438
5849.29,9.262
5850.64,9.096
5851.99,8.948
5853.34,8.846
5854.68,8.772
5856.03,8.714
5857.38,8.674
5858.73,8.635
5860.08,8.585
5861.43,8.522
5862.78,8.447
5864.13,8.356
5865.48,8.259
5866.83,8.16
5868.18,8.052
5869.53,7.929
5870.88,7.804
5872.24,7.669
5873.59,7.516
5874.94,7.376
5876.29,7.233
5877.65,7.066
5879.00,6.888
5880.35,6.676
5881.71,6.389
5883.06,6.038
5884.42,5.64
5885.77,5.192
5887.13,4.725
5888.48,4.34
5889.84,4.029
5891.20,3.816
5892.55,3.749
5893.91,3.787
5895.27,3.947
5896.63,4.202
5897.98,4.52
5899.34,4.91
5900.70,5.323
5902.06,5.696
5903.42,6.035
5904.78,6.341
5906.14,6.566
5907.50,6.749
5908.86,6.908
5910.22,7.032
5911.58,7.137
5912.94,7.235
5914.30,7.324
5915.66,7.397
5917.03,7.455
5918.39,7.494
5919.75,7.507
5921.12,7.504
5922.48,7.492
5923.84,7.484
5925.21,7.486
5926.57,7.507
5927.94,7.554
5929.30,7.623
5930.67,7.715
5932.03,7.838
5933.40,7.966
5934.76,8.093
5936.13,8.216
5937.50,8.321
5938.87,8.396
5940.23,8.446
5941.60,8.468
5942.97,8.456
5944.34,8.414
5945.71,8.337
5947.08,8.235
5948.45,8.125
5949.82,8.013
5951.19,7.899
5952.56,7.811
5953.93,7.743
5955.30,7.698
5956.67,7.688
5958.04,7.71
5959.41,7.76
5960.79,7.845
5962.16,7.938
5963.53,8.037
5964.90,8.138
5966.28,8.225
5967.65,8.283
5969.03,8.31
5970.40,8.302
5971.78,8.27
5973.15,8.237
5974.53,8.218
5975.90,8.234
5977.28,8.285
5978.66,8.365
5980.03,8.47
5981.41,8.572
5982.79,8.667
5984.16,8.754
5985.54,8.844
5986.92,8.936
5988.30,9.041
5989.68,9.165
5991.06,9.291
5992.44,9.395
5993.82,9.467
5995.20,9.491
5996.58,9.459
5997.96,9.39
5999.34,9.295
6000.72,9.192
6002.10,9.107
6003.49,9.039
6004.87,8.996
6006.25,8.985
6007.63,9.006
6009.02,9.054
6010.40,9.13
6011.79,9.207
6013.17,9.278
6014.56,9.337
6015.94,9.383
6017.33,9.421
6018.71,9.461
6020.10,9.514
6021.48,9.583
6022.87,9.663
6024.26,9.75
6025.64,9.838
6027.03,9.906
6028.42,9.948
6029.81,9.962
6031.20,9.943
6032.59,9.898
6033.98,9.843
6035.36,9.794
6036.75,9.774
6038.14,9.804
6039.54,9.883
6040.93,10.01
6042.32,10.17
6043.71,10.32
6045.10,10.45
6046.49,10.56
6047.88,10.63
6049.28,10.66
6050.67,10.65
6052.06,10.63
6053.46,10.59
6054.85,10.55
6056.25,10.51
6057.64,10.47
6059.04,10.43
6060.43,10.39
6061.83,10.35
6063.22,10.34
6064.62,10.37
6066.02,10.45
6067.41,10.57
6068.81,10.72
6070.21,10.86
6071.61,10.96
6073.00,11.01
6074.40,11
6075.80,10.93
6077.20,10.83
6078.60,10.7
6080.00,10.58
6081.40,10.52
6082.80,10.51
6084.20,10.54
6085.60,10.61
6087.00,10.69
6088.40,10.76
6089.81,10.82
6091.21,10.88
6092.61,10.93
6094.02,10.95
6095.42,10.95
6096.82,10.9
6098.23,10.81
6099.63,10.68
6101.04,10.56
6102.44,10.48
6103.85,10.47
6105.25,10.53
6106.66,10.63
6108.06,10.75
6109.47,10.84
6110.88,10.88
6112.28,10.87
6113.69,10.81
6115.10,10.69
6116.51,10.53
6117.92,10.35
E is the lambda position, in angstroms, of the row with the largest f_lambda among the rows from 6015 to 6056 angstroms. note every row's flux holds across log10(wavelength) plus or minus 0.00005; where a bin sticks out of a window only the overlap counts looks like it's 6049.28 angstroms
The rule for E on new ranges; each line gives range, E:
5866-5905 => 5866.83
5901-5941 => 5940.23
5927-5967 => 5941.60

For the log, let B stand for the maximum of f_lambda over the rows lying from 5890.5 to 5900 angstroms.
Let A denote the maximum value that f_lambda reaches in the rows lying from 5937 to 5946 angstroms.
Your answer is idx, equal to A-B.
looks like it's 4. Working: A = 8.468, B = 4.91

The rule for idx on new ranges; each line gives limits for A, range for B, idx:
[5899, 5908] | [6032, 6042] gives -3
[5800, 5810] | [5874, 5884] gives 4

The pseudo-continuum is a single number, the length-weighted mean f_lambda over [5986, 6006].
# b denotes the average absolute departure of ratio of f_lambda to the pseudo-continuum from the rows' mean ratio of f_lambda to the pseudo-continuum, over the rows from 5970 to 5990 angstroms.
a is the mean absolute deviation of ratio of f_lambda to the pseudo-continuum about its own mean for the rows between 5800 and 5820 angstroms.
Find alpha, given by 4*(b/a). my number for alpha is 2.2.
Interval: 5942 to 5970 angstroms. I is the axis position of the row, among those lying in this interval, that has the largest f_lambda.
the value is 5942.97 angstroms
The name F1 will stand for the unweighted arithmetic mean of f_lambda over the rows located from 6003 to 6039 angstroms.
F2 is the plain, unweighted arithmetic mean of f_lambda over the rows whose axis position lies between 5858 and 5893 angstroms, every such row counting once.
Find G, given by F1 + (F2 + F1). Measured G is 25.9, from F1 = 9.5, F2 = 6.8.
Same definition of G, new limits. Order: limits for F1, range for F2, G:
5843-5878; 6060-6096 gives 27.7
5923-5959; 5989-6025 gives 25.3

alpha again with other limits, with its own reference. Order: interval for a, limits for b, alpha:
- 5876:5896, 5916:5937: 0.7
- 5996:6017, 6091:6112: 4.5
